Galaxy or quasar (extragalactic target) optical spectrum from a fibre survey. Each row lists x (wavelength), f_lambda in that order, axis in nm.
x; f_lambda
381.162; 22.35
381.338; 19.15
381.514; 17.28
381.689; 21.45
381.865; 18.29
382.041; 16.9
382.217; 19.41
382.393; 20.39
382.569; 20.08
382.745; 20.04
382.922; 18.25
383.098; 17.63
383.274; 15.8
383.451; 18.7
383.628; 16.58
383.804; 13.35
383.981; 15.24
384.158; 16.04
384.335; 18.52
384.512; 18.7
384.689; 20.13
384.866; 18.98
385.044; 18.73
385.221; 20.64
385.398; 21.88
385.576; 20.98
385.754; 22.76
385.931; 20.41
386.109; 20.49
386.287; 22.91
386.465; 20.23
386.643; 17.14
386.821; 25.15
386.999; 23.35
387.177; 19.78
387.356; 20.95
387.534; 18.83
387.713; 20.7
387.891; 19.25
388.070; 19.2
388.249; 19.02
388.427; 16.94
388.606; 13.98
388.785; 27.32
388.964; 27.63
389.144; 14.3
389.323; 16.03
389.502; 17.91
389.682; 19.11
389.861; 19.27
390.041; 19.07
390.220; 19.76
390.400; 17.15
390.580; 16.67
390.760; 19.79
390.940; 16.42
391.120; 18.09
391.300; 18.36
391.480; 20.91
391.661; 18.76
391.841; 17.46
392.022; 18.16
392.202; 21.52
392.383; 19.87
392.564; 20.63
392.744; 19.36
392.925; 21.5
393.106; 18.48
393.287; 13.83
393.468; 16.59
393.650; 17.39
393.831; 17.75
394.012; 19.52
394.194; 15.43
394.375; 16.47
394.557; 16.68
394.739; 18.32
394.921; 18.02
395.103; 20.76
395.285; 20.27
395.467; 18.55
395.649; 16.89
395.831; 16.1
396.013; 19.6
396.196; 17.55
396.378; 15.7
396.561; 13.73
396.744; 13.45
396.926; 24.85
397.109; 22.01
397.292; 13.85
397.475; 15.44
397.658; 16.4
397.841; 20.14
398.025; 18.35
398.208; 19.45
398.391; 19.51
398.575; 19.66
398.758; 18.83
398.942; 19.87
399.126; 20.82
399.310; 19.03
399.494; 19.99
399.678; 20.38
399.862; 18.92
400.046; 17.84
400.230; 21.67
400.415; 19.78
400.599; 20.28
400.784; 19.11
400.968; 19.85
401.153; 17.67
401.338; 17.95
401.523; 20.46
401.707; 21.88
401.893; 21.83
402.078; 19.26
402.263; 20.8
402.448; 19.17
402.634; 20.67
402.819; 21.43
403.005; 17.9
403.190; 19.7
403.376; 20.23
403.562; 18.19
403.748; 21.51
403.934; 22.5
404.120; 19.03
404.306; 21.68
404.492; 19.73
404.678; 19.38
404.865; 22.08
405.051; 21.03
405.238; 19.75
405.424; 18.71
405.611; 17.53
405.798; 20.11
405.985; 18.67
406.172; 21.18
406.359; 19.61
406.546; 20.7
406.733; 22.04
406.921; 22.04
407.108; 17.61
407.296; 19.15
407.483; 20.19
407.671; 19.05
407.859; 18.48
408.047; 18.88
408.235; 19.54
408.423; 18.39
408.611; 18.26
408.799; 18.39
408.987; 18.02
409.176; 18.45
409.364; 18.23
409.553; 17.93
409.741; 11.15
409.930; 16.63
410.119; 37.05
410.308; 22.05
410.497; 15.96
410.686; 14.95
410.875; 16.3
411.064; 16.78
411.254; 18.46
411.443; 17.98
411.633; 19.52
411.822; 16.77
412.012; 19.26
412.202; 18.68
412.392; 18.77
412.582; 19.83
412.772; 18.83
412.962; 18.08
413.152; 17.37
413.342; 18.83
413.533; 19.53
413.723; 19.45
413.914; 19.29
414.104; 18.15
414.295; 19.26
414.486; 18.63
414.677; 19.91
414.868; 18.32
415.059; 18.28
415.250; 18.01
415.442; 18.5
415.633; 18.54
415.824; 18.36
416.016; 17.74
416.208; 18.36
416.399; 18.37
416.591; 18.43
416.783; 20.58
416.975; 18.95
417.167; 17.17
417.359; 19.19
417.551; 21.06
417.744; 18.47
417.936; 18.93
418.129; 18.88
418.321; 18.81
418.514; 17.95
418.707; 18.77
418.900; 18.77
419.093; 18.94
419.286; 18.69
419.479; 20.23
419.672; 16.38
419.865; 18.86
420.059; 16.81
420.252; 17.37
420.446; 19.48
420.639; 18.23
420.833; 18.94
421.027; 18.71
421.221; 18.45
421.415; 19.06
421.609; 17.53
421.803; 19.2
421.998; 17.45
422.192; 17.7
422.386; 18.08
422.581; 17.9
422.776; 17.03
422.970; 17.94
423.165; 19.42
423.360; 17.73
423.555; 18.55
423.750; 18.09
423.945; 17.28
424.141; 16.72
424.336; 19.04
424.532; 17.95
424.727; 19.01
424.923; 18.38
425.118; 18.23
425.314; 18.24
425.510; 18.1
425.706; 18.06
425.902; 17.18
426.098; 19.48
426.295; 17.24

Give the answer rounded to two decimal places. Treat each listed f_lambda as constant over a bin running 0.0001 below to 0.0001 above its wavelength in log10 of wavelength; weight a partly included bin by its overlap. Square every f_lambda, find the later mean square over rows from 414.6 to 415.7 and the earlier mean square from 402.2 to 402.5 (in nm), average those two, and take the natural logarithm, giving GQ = 5.92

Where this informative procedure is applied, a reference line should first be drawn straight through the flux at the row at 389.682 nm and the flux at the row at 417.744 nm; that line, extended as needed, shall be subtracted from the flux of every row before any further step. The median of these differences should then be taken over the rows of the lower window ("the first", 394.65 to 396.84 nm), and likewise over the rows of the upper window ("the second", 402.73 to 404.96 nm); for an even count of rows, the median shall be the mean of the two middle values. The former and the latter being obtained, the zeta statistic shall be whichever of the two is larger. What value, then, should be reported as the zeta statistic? 1.2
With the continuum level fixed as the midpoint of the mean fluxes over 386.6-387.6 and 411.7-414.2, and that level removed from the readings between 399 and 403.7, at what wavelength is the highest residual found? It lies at 401.707 nm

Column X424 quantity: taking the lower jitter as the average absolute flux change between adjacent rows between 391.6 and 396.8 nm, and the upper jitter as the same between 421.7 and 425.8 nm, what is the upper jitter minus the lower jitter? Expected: -1.0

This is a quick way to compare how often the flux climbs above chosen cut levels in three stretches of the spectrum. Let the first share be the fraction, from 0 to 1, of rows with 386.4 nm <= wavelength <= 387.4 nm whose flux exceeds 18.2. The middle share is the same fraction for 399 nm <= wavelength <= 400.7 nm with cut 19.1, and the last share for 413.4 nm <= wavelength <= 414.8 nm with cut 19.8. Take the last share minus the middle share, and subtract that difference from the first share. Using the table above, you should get 1.36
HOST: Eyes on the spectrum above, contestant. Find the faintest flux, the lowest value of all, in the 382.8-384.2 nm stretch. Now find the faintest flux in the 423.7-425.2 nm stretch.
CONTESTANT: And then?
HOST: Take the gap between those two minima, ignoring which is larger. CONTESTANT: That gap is 3.4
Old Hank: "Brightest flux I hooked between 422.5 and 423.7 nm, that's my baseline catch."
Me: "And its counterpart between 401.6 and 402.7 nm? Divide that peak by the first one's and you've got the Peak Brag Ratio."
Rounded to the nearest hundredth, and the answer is 1.13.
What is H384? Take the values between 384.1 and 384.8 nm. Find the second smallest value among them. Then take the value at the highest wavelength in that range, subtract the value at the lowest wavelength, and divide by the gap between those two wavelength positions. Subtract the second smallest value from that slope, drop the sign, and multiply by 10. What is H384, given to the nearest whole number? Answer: 108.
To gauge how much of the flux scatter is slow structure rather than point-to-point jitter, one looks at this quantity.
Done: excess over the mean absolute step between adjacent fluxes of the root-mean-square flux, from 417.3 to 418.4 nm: 18.2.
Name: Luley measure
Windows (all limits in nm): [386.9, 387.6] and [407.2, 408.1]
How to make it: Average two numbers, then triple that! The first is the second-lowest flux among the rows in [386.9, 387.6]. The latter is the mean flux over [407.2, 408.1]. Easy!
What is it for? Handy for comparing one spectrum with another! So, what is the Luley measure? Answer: 58.4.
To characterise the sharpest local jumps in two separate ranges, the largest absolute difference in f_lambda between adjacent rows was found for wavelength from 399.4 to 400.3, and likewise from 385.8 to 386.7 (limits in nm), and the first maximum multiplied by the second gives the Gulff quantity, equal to 12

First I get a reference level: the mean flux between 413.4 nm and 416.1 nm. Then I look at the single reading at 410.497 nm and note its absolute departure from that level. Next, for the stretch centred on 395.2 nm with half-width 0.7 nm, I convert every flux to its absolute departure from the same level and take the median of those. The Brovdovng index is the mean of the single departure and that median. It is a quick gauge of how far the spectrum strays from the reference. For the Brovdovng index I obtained 2.22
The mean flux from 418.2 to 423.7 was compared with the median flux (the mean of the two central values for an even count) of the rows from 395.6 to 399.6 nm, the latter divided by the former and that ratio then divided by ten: 0.103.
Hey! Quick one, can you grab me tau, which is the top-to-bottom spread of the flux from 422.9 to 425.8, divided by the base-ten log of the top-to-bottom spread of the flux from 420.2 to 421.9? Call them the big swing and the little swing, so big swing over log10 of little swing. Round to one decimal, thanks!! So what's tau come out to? 8.3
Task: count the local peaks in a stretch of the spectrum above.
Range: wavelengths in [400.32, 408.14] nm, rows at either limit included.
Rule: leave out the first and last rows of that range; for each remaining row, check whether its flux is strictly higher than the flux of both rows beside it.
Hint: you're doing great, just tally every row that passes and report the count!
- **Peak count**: 12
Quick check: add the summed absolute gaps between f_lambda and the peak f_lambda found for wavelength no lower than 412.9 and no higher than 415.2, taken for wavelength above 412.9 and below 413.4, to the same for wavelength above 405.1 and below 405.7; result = 9.2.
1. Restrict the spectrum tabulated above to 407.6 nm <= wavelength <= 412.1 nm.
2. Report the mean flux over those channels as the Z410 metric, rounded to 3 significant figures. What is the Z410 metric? 18.6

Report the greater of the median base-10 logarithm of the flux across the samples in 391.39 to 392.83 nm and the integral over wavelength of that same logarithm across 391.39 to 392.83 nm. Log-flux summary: 1.86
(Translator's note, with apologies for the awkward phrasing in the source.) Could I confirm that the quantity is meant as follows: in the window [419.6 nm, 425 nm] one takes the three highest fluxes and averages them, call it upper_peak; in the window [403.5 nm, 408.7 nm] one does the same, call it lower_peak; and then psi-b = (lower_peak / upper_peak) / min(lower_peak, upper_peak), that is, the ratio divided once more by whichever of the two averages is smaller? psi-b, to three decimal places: 0.059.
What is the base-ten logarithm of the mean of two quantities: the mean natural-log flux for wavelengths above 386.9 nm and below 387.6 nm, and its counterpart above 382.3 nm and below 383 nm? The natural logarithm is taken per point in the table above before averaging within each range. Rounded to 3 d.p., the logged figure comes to 0.478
